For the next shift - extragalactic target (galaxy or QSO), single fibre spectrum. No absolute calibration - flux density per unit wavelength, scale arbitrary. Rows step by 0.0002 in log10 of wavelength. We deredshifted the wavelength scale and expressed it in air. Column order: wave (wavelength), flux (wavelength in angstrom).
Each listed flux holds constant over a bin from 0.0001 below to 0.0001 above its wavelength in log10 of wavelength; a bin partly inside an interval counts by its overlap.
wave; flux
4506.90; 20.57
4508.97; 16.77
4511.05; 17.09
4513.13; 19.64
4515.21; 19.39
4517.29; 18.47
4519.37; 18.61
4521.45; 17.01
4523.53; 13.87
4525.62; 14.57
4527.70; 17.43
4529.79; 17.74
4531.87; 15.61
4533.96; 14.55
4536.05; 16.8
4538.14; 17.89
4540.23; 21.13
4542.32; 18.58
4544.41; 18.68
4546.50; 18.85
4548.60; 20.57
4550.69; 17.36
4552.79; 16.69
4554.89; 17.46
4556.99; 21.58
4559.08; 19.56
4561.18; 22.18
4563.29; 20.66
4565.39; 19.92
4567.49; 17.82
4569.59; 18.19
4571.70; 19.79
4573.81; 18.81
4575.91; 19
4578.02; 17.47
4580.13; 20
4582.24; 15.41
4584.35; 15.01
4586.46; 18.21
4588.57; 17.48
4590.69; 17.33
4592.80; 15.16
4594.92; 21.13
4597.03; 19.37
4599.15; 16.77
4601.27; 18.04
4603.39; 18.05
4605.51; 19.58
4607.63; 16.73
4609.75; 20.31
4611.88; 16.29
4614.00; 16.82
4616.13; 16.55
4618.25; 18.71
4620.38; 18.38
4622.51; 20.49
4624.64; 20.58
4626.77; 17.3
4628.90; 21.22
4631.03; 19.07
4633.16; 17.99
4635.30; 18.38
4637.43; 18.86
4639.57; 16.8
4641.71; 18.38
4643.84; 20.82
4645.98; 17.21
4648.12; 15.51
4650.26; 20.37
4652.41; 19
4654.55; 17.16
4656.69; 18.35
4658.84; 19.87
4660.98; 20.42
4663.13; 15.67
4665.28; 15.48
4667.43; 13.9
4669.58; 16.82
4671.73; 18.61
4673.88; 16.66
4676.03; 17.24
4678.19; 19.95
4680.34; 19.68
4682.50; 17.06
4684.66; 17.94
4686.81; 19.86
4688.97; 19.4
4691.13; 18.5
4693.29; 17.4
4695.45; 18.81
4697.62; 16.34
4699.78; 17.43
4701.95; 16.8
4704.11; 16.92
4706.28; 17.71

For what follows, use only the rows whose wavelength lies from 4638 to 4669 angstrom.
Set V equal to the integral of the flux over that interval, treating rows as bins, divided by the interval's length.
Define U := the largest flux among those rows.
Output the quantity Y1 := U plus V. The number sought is 38.6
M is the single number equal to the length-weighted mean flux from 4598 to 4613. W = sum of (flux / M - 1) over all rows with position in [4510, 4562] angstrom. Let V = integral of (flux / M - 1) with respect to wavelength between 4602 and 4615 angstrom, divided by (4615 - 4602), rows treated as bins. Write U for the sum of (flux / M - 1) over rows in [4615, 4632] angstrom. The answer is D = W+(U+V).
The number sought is 0.6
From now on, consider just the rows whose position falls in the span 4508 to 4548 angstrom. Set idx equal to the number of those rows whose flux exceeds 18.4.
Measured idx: 8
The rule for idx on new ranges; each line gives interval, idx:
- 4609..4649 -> 8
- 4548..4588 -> 10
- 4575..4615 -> 6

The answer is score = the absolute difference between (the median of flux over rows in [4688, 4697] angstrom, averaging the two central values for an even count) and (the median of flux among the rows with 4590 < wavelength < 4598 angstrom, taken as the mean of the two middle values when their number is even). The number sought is 0.3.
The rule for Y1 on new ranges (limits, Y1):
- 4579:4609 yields 38.9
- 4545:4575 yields 41.4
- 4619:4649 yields 39.9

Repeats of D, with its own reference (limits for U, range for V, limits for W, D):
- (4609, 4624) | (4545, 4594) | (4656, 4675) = -0.2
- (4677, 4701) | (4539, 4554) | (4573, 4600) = 0.2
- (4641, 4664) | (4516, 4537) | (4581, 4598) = -0.1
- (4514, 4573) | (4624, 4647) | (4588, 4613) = 0.5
